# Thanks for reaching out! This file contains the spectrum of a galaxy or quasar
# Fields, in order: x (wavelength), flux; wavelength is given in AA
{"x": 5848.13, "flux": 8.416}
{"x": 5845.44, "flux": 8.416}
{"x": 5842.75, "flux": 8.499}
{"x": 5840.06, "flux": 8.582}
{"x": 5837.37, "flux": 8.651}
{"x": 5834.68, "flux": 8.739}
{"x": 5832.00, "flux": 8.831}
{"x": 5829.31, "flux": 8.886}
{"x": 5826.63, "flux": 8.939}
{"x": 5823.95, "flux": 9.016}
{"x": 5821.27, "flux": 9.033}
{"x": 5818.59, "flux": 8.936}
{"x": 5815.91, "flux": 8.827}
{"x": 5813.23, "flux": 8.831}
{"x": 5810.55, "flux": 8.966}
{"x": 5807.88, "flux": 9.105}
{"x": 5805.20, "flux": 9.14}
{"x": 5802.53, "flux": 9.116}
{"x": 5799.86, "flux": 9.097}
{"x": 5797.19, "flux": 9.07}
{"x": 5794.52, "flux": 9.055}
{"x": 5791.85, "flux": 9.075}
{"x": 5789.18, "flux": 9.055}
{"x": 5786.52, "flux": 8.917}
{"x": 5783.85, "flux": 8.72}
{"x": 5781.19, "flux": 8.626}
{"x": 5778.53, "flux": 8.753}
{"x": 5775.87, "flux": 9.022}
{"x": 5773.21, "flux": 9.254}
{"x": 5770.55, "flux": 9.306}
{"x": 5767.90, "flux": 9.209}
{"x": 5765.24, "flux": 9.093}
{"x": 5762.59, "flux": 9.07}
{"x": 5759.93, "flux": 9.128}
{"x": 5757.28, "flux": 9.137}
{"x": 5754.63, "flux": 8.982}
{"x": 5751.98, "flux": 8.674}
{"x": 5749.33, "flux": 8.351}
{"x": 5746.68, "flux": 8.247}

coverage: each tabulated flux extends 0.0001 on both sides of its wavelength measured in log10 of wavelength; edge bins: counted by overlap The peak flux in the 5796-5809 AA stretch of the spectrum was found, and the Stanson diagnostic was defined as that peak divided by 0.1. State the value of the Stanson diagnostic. 91.4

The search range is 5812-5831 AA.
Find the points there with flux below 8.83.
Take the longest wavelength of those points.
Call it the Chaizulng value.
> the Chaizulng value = 5815.91 AA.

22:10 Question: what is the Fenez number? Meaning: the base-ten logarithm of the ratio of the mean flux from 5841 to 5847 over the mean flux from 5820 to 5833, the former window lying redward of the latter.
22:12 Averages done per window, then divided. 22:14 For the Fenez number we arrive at -0.024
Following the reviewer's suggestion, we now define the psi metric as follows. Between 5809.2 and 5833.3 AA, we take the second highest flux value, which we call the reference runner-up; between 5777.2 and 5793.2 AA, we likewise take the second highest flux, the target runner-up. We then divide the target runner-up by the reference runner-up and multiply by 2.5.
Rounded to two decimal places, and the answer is 2.51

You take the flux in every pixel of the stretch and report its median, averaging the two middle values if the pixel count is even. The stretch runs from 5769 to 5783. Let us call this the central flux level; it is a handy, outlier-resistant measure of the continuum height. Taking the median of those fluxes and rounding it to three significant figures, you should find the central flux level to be 9.02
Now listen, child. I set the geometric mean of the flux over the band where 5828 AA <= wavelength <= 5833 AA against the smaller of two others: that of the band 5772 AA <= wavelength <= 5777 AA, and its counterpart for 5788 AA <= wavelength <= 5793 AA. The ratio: 0.98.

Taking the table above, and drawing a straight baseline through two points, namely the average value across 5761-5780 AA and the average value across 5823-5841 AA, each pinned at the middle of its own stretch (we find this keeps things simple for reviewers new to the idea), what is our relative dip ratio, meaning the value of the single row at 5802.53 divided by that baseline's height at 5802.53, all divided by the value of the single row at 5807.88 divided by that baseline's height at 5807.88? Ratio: 1.00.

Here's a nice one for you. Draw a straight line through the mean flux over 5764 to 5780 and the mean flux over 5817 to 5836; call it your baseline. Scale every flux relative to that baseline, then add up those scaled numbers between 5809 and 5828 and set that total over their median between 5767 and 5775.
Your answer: 6.9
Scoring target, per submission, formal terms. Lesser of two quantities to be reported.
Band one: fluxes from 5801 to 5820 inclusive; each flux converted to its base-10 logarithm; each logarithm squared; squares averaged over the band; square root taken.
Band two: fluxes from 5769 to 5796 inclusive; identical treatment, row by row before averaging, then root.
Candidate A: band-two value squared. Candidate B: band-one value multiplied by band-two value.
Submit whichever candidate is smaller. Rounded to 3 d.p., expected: 0.908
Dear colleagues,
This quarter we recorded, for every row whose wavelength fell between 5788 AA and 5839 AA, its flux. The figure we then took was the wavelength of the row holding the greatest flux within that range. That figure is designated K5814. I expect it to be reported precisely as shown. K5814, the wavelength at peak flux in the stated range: 5805.20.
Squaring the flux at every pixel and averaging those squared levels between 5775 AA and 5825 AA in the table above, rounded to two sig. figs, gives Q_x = 80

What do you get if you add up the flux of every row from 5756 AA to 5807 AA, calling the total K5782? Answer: 172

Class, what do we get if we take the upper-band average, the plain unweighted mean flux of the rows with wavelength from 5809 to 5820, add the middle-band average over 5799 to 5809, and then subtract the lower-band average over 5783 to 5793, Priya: 9.06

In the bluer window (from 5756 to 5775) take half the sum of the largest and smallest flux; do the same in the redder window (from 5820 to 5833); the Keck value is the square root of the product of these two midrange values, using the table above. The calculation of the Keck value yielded 9.06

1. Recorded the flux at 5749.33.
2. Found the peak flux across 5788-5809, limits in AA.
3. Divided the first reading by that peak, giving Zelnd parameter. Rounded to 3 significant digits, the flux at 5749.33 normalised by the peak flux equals 0.914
